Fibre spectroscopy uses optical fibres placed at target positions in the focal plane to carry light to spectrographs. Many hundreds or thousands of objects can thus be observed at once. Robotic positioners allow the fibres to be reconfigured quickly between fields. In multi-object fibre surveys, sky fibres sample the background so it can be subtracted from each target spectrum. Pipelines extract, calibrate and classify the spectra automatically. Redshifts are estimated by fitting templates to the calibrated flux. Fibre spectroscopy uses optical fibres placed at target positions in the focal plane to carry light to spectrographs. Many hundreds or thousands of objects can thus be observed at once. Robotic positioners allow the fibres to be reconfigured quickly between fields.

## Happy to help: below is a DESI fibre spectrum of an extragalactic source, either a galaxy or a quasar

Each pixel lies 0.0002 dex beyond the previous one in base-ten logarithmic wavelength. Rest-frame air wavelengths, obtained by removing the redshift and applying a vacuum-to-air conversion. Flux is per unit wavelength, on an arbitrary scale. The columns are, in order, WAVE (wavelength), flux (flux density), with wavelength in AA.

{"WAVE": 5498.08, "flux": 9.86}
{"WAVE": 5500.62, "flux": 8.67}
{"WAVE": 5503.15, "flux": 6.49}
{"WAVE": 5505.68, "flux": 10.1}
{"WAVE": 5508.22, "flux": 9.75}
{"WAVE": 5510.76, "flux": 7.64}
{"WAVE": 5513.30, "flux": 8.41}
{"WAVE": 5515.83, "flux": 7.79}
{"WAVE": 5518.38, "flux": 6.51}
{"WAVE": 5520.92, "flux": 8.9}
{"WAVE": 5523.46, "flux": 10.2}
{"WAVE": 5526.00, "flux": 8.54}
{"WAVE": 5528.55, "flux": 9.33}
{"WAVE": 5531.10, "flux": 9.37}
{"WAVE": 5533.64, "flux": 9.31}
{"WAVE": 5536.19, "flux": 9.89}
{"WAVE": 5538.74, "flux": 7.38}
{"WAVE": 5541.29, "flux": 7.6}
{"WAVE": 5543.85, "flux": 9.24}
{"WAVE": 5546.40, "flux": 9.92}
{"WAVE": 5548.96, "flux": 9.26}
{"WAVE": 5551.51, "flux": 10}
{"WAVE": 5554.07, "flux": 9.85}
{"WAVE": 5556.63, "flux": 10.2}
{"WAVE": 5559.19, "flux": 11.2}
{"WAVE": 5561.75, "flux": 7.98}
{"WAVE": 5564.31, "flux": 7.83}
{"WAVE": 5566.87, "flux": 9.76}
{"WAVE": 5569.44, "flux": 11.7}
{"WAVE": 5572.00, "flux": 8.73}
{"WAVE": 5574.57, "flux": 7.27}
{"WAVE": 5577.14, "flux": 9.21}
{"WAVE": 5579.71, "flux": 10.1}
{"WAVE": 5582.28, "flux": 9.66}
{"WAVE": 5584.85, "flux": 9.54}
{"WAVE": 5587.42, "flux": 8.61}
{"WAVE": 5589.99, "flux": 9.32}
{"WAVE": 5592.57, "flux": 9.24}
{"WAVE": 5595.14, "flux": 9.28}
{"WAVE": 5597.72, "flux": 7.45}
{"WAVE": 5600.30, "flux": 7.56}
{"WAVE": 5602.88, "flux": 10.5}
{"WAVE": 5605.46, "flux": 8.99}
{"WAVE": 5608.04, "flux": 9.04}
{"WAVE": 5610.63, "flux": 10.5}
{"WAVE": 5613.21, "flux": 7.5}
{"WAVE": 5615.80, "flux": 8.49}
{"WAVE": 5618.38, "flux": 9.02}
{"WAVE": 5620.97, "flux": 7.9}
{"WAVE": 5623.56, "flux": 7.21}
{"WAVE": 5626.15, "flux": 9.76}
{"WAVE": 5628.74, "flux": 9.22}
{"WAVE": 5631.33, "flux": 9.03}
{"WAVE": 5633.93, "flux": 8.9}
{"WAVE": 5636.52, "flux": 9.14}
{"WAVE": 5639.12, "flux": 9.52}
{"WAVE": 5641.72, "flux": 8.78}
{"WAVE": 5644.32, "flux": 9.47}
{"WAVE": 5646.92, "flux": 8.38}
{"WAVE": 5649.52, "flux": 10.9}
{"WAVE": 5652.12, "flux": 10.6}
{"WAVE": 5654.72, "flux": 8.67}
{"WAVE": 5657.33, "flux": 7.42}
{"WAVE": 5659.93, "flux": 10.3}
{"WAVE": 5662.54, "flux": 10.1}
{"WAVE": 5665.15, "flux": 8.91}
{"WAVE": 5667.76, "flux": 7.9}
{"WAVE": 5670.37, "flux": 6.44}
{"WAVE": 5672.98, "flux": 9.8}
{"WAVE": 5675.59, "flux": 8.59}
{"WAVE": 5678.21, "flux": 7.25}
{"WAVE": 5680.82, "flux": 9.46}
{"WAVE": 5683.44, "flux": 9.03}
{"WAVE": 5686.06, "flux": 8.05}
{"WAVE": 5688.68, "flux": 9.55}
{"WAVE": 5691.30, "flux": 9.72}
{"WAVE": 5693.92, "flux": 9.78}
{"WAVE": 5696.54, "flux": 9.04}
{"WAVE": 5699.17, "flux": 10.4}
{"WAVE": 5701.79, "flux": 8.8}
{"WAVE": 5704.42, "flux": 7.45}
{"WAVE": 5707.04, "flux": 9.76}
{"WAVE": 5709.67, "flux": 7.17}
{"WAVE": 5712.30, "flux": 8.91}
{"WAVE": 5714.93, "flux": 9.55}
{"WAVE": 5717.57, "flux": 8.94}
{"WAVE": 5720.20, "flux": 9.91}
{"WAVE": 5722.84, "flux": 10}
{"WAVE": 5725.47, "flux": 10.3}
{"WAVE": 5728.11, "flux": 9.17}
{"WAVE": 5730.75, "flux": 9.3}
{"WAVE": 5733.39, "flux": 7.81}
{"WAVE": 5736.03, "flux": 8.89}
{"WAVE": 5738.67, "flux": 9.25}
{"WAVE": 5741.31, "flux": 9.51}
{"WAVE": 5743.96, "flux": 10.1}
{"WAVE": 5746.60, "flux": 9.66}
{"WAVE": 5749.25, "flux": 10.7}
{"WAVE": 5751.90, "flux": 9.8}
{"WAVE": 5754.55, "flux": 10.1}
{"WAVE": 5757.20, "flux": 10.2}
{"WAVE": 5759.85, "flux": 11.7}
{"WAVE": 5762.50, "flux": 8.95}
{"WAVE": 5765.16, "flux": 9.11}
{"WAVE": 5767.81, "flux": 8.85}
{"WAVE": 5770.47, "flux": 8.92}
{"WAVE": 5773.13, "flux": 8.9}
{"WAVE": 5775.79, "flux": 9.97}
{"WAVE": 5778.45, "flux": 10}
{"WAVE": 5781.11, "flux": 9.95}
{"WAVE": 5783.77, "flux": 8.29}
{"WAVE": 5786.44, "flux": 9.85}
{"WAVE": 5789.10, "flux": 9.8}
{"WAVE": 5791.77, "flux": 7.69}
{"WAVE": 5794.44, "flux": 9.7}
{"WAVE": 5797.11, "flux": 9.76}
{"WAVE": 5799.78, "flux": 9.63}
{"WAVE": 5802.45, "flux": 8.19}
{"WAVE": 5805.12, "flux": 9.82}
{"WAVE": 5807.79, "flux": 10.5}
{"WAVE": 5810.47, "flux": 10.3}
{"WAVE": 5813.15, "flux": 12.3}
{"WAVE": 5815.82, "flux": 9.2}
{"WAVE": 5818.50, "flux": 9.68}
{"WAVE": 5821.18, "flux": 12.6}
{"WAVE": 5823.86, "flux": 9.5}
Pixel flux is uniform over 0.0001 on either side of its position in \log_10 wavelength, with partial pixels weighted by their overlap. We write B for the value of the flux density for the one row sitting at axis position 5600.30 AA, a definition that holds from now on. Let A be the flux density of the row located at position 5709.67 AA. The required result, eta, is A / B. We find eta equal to 0.95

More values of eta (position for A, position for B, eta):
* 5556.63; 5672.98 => 1.04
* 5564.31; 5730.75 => 0.84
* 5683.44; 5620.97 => 1.14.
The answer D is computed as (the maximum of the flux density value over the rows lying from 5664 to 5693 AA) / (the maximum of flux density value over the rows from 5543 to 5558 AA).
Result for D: 0.96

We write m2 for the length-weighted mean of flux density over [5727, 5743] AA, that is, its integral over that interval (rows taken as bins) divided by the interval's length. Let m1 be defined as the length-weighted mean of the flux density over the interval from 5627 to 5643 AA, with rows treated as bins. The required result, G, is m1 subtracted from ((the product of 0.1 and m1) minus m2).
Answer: -17.2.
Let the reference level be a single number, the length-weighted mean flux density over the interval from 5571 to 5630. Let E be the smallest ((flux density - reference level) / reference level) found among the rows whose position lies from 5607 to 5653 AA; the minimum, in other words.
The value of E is -0.19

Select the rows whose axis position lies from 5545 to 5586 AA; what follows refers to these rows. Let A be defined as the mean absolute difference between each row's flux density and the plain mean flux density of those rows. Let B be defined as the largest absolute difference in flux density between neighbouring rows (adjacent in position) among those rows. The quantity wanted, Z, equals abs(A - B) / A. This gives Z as 2.79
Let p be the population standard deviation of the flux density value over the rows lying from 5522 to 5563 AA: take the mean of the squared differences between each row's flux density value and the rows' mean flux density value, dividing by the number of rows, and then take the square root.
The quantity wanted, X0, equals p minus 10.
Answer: -9.01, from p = 0.99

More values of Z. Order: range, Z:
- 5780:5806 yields 1.90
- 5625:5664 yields 3.13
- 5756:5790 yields 3.03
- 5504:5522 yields 1.44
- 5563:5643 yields 2.98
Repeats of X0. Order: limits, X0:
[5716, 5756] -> -9.32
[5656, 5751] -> -8.97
